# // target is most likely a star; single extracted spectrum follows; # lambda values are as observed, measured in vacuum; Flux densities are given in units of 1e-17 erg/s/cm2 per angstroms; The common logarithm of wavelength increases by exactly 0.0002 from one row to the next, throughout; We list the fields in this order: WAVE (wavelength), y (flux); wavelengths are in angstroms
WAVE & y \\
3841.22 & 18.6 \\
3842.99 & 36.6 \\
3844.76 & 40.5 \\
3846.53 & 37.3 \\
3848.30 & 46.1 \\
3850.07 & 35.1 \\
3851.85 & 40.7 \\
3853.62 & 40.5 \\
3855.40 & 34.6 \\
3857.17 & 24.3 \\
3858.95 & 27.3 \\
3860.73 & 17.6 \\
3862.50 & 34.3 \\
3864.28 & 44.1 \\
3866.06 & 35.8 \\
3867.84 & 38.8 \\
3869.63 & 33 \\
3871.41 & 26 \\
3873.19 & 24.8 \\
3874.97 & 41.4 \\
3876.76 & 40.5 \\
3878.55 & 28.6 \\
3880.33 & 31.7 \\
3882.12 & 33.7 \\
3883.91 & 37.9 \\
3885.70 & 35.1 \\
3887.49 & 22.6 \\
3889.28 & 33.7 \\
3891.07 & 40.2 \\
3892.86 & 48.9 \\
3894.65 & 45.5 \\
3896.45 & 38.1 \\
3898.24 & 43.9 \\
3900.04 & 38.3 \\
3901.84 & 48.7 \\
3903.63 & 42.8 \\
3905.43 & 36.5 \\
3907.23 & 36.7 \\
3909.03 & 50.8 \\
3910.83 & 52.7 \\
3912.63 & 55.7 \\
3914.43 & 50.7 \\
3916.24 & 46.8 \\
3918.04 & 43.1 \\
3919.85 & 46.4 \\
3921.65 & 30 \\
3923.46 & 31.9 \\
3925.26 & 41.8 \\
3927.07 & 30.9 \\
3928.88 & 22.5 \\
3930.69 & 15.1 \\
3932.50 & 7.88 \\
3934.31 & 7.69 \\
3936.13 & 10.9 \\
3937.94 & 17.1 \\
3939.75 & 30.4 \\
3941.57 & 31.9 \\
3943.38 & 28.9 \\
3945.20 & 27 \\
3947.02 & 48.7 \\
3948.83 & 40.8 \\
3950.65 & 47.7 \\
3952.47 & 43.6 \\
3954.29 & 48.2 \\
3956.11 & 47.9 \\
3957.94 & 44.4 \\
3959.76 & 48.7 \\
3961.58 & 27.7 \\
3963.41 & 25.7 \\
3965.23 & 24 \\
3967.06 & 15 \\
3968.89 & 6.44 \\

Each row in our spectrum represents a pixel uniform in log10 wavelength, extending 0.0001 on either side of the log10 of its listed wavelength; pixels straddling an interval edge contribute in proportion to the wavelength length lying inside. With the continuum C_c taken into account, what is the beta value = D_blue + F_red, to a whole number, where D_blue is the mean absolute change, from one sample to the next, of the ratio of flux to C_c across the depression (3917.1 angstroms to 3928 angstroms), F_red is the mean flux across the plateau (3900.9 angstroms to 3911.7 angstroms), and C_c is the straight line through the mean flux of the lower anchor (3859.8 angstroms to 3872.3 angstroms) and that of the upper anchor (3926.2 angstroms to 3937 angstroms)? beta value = 45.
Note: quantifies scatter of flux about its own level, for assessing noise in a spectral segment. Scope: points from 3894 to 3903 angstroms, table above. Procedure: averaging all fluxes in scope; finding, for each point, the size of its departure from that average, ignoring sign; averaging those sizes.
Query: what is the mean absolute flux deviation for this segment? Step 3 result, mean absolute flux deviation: 3.8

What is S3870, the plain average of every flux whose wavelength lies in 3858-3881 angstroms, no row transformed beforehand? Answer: 32.6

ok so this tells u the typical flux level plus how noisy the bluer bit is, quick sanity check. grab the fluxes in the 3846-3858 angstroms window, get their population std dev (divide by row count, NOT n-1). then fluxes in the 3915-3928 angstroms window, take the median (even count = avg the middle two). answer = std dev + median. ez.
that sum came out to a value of 48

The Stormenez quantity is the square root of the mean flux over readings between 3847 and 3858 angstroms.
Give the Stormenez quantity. 6.1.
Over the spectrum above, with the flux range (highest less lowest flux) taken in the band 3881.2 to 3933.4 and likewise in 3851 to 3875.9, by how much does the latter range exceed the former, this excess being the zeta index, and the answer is -21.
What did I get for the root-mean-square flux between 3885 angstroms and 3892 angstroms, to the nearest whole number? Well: 34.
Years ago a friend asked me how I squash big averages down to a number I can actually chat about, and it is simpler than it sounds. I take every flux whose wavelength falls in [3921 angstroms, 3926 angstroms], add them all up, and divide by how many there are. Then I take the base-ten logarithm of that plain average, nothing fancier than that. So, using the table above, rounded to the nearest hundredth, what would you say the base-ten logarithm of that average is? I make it 1.54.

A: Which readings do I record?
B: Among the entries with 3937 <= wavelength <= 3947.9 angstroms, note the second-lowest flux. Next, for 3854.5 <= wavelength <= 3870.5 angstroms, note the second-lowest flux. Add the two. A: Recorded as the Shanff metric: 51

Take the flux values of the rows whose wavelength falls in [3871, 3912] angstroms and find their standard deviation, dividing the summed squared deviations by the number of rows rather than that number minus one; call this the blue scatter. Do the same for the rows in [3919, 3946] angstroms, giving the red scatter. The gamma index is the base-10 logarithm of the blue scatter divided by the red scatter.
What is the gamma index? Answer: -0.15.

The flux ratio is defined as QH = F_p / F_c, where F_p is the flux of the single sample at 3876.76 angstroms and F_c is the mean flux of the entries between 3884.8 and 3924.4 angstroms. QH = 1.0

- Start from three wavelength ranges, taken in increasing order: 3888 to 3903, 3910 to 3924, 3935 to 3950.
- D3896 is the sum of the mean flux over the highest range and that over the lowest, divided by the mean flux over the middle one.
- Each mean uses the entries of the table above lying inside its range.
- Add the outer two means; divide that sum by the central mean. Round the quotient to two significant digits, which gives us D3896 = 1.6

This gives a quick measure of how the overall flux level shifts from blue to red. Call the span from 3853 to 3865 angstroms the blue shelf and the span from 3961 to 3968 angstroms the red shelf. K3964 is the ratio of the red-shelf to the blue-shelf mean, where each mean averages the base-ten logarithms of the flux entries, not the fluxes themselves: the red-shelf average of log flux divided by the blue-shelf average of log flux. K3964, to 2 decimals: 0.91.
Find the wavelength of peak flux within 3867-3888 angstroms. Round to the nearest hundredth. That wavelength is 3874.97 angstroms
